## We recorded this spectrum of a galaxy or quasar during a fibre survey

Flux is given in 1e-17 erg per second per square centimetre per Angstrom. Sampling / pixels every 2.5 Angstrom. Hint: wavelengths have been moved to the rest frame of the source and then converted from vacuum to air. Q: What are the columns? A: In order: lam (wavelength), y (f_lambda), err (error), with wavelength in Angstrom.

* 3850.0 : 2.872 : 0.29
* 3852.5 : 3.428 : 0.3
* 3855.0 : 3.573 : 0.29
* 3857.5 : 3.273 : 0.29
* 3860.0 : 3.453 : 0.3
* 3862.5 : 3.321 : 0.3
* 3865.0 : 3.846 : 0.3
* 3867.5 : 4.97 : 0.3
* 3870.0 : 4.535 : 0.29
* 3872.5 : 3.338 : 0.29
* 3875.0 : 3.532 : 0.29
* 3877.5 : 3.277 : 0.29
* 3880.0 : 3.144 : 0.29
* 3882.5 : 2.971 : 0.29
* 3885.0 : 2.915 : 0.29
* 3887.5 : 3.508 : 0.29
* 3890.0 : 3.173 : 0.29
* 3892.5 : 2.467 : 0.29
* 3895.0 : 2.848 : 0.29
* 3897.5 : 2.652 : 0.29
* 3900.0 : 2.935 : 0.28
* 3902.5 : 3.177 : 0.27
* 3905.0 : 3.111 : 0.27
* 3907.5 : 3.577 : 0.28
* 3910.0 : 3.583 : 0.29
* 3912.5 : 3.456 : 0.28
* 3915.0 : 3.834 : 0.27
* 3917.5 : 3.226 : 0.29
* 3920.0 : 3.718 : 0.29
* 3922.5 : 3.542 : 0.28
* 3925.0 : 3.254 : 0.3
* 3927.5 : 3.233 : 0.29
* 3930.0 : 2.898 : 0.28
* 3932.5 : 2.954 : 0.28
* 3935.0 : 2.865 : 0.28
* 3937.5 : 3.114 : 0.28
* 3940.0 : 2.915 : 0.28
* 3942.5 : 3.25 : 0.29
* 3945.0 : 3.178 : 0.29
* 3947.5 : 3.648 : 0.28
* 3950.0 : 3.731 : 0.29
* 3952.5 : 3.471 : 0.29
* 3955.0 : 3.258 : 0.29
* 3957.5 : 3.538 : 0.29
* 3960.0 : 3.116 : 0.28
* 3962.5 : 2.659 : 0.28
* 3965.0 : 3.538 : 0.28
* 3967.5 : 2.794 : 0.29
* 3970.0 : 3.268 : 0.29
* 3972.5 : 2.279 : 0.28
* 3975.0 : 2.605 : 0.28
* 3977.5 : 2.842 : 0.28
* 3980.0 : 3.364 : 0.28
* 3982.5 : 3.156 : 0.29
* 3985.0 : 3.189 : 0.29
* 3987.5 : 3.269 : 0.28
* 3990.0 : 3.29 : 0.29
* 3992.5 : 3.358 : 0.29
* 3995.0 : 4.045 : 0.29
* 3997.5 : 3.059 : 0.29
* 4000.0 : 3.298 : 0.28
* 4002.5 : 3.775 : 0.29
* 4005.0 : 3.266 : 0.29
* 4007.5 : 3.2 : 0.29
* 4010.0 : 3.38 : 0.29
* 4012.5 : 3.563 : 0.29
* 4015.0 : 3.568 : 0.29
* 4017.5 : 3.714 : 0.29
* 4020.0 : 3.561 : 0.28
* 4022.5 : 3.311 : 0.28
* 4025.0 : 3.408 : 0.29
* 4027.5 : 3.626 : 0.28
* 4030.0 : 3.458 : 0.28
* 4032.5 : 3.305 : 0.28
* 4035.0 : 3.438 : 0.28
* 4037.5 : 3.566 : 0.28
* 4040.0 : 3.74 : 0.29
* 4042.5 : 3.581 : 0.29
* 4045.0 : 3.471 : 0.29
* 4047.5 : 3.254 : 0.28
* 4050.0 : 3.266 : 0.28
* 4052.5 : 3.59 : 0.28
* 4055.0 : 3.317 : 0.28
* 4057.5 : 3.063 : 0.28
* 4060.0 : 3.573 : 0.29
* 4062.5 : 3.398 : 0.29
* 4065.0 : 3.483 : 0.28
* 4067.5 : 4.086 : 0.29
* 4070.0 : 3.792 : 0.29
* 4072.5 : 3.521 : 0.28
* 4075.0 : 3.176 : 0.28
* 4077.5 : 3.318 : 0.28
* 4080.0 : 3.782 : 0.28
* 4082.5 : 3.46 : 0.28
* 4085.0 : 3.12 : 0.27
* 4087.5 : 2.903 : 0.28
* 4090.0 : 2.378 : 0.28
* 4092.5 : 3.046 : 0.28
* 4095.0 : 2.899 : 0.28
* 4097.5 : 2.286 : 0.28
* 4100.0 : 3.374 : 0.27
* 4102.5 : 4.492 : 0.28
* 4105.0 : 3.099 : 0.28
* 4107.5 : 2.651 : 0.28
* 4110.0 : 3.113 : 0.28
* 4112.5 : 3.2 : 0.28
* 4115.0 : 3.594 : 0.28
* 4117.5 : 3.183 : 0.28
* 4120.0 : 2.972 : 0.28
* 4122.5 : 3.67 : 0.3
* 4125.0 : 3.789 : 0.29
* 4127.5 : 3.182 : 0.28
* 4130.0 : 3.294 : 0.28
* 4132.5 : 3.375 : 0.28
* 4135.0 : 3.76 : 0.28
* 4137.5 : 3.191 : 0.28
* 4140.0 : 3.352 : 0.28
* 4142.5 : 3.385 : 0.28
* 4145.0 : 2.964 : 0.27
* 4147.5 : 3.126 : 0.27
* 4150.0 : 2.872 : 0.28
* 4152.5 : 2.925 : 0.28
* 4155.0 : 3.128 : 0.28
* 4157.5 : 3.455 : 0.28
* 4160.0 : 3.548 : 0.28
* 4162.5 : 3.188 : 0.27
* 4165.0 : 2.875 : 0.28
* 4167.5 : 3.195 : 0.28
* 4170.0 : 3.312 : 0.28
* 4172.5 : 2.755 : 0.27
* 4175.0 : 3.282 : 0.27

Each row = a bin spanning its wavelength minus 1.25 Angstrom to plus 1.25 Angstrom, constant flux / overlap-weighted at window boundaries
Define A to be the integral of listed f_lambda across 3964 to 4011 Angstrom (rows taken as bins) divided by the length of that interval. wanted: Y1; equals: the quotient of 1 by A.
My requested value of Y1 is 0.312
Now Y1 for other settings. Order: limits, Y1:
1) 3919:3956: 0.306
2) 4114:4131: 0.296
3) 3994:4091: 0.291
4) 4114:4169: 0.306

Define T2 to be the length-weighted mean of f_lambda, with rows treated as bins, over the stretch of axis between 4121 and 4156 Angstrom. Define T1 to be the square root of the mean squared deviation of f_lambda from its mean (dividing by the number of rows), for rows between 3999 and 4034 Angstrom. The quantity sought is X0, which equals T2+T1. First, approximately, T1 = 0.17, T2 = 3.29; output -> 3.46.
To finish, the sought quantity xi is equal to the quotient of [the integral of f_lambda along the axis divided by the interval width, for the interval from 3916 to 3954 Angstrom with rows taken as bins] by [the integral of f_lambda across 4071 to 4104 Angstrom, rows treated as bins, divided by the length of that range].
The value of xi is 1.02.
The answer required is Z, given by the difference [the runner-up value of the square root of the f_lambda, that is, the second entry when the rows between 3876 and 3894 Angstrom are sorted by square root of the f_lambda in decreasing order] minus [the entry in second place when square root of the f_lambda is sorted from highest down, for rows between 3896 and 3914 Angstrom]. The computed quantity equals -0.08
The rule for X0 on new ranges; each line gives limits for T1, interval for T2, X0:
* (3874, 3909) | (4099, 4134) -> 3.67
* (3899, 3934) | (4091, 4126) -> 3.52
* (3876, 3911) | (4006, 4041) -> 3.80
